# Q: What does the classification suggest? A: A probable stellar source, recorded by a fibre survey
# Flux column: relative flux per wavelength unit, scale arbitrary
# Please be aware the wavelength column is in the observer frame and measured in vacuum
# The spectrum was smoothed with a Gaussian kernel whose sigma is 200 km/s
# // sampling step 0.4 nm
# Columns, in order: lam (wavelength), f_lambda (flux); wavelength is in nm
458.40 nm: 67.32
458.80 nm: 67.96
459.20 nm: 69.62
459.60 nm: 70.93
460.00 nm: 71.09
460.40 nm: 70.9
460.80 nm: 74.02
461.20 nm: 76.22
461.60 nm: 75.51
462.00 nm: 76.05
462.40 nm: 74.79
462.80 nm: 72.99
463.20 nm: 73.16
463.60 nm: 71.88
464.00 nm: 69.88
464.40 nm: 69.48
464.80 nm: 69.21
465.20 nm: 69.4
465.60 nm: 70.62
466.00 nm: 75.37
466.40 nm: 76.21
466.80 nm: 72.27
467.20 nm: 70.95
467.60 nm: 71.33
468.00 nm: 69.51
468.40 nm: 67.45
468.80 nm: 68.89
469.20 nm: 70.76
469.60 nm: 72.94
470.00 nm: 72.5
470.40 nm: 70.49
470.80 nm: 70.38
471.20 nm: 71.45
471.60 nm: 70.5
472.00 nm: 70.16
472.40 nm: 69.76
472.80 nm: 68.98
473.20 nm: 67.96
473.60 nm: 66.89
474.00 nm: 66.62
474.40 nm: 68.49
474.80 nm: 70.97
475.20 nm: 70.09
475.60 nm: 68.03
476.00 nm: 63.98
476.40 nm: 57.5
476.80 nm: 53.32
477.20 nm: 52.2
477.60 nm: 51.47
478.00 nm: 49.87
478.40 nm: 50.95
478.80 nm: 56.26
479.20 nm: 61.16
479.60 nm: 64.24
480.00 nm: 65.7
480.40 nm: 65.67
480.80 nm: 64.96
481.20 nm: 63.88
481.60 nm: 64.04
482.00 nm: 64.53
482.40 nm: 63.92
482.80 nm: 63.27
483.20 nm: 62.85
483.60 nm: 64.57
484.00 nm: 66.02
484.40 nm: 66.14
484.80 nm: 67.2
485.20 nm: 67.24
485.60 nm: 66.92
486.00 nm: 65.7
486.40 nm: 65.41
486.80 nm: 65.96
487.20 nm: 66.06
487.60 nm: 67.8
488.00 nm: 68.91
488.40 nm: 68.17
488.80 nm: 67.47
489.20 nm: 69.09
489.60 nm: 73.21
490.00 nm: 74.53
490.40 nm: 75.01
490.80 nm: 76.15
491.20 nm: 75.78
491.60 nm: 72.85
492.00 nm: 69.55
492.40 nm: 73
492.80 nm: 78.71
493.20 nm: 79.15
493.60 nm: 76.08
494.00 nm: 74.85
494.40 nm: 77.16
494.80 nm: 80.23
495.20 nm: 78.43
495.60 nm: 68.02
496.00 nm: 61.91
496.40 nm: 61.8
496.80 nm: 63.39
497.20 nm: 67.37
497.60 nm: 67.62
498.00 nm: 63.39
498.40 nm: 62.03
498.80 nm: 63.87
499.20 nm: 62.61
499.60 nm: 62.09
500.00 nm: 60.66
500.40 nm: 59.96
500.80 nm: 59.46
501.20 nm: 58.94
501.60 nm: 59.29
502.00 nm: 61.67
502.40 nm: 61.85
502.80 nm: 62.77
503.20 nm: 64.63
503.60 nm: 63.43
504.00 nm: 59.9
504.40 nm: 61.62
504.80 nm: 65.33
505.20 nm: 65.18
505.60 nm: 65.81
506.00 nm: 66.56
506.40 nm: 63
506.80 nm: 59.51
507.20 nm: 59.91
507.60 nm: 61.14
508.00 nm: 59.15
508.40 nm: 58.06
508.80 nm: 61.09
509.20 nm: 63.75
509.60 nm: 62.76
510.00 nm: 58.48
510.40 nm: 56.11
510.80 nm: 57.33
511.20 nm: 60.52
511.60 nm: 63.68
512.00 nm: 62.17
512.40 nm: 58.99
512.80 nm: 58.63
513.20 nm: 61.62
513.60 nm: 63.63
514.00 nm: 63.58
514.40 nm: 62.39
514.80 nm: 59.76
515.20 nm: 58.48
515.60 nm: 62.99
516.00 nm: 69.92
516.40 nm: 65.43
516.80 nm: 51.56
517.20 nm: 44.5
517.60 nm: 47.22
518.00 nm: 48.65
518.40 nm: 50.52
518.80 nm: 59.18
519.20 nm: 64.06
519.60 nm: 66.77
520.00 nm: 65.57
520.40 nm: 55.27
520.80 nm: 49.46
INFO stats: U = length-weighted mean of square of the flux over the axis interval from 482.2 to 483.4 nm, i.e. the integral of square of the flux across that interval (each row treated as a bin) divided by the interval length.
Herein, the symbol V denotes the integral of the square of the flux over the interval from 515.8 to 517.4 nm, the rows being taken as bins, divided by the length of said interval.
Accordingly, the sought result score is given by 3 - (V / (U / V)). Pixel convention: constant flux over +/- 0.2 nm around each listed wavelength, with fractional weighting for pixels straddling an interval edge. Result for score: -2967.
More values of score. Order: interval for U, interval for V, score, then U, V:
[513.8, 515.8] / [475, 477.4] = -3721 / 3779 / 3751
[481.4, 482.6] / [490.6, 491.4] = -8086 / 4117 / 5771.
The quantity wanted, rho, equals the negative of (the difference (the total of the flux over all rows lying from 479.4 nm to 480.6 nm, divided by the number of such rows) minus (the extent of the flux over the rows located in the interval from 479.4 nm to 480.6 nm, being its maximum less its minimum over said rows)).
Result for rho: -64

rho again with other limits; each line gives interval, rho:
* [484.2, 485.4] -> -66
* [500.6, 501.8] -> -59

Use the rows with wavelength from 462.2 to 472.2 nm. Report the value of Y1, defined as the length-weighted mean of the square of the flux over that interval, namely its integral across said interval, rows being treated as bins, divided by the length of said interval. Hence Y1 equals 5088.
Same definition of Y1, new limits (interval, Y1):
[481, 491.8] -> 4623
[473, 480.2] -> 3825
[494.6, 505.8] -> 4126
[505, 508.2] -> 3918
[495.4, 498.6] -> 4159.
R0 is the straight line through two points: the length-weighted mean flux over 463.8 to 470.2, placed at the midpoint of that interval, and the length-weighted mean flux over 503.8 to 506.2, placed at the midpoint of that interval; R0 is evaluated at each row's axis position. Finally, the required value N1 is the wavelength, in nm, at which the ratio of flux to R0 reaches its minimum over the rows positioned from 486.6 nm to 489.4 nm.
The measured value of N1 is 486.80 nm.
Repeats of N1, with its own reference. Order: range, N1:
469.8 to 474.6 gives 474.00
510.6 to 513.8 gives 510.80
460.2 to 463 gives 460.40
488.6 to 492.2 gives 488.80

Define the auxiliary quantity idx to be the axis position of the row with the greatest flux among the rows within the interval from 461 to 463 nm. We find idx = 461.20 nm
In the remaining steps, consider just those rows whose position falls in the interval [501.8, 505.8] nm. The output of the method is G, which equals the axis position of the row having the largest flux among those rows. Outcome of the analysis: 505.60 nm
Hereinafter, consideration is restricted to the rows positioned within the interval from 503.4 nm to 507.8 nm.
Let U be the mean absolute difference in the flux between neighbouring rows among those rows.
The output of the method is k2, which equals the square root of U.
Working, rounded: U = 1.9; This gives 1.38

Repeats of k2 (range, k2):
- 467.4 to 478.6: 1.28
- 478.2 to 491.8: 1.13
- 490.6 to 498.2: 1.74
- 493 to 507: 1.44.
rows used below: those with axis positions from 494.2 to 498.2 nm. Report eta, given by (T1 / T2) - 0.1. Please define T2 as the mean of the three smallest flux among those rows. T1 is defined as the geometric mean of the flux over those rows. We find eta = 1.00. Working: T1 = 69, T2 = 62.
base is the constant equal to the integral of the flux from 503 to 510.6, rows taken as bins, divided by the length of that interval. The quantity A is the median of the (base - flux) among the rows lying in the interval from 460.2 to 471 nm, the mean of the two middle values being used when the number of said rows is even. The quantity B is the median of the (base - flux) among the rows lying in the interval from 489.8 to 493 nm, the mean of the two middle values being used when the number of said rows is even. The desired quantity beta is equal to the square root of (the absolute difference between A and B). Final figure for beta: 1.9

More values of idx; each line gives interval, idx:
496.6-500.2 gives 497.60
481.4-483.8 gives 483.60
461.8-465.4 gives 462.00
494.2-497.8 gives 494.80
